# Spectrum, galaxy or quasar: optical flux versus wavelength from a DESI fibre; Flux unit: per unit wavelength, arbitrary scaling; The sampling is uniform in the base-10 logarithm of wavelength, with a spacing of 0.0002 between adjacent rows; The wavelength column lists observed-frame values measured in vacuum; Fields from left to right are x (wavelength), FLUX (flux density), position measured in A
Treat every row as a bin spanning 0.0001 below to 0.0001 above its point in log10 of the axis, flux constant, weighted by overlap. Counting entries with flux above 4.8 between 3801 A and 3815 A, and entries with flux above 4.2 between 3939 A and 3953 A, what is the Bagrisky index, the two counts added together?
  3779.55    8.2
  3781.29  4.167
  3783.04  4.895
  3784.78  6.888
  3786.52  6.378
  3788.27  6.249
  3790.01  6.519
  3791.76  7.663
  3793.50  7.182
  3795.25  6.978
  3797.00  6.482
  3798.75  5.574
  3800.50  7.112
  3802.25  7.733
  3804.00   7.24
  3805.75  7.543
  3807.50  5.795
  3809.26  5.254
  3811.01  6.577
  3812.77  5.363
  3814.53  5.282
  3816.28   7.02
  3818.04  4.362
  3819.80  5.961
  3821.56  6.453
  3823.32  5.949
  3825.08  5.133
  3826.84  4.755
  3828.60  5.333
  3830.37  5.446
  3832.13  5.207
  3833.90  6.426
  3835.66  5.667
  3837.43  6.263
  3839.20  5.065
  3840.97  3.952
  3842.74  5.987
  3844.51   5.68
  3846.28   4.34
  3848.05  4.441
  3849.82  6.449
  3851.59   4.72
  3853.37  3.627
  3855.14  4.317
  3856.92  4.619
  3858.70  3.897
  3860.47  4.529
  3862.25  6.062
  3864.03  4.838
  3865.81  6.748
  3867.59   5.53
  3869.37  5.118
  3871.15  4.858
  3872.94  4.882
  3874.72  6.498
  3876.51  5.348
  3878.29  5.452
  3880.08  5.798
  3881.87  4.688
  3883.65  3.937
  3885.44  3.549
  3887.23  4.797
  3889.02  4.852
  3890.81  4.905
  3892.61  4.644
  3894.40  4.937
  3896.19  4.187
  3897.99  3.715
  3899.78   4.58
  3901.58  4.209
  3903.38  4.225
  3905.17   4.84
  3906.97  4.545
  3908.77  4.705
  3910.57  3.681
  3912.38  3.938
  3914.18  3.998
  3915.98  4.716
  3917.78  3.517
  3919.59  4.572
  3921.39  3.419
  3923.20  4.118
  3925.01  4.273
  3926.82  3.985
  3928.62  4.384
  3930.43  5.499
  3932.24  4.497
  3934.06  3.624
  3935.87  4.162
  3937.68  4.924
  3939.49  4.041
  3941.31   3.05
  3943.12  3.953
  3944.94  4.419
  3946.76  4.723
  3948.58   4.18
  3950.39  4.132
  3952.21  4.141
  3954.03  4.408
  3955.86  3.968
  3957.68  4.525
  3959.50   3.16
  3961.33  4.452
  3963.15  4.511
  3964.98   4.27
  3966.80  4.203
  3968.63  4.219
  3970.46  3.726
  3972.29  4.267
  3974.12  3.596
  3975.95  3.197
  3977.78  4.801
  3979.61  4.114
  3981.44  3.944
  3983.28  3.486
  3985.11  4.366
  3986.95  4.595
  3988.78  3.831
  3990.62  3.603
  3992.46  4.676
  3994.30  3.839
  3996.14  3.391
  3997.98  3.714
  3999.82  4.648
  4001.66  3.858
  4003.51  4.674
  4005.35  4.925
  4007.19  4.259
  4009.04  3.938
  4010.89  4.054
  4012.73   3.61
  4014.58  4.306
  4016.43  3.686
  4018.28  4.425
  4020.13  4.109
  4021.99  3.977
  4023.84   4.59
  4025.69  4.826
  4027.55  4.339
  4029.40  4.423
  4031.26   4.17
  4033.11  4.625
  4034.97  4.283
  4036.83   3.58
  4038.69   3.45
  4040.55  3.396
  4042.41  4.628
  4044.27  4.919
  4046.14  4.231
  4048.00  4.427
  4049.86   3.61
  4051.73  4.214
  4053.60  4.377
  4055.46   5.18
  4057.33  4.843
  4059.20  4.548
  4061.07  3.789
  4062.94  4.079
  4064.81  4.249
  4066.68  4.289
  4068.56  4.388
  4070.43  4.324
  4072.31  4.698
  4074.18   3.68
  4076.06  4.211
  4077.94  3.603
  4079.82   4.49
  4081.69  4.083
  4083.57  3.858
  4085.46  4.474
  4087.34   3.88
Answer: 10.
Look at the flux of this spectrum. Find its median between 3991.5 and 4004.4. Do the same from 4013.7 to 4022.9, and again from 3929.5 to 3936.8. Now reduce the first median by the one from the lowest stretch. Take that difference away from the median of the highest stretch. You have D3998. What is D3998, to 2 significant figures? 4.6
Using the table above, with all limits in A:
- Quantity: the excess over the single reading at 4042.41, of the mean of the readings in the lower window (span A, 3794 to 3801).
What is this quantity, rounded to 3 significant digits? 1.91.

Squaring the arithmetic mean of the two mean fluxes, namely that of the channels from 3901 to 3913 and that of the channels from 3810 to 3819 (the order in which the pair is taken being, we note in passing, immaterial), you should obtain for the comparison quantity 25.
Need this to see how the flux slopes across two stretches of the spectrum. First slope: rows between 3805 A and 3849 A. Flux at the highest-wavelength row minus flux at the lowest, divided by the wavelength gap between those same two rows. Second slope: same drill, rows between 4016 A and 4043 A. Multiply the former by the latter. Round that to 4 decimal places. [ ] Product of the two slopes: -0.0027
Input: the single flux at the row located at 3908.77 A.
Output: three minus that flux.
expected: -1.7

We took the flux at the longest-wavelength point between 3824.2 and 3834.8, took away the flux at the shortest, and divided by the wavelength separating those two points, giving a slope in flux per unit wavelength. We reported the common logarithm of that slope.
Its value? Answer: -0.83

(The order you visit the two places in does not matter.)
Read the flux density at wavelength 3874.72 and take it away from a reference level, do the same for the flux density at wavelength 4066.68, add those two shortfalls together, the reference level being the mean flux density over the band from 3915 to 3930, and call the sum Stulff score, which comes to -2.5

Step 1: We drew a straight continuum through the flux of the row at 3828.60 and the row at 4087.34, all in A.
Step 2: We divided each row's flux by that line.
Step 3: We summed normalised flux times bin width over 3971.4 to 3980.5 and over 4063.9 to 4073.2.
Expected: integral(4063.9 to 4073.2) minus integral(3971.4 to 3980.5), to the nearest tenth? 2.2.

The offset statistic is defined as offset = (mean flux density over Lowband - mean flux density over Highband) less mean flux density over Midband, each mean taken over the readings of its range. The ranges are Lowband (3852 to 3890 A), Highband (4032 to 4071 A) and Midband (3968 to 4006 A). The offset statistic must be -3.4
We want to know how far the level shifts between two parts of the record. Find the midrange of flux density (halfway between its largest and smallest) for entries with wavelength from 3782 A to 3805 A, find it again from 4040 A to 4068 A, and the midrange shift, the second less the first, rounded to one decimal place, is -2.0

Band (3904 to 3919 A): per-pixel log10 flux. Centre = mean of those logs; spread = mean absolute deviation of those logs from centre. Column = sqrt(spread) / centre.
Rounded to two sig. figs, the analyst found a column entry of 0.35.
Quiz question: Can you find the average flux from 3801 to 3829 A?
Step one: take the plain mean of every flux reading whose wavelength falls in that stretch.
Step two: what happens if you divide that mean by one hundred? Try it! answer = 0.060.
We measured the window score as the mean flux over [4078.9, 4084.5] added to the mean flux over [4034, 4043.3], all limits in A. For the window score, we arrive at 8.0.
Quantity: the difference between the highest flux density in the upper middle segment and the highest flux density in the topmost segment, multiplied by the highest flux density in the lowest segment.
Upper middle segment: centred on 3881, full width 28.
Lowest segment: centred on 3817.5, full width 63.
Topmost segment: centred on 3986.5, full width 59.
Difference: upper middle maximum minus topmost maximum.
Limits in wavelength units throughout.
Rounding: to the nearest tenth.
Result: 12.2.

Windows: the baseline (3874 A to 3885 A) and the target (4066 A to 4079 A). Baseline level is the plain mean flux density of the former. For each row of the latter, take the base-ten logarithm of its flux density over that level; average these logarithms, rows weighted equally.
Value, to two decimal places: -0.10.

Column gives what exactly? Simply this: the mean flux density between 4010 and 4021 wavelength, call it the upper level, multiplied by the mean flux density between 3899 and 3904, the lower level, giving 17.5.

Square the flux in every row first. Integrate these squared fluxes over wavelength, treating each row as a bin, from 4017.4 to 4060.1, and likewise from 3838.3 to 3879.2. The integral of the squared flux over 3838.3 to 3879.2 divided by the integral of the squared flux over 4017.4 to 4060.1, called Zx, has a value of 1.35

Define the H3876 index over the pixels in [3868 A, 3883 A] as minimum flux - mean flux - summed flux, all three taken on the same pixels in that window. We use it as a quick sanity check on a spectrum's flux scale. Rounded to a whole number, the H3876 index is -43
